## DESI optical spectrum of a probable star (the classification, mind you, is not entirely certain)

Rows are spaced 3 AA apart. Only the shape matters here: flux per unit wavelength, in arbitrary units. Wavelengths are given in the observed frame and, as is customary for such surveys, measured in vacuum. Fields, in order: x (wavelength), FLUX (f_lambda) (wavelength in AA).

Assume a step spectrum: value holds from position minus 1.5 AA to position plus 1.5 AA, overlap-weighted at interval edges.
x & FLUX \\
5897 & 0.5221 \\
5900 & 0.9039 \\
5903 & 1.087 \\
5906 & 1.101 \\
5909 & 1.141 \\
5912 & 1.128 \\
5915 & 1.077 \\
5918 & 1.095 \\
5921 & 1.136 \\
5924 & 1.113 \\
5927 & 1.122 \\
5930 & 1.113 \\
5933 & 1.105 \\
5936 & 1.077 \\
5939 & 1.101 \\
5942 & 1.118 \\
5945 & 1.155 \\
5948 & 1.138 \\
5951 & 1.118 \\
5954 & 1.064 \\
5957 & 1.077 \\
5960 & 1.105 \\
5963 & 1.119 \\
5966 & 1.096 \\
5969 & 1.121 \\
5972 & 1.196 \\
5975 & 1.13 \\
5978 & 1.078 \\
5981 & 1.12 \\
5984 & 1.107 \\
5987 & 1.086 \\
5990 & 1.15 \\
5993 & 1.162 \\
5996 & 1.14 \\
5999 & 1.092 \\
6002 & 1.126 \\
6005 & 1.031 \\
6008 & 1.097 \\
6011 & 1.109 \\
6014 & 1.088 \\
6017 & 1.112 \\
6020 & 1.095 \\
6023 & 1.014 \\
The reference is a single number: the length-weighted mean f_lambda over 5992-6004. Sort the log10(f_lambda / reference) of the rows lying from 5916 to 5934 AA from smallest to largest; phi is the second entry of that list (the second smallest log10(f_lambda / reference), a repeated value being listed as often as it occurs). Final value -0.008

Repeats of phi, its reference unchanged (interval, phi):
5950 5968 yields -0.019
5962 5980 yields -0.011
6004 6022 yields -0.014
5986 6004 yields -0.013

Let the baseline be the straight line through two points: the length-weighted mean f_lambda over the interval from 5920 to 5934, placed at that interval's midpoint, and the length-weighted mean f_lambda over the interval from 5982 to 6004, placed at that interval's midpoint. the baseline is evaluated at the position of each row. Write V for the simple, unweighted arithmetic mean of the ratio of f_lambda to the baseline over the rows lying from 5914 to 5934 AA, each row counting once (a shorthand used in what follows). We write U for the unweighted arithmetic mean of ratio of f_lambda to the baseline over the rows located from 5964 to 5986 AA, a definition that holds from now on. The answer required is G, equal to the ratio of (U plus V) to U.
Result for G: 1.99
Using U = 1.001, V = 0.99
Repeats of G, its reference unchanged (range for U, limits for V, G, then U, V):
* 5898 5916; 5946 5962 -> 2.02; 0.961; 0.98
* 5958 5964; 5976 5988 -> 1.99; 0.993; 0.98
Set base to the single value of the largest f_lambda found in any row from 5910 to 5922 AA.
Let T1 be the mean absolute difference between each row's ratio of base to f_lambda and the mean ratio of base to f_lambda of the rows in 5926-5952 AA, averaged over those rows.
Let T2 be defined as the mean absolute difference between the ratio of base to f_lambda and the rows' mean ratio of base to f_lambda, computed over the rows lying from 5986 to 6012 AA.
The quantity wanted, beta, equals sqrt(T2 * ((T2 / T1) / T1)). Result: 2.0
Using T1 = 0.014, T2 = 0.028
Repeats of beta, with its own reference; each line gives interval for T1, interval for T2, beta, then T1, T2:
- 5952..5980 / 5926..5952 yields 0.5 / 0.026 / 0.014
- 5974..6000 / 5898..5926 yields 2.1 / 0.022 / 0.047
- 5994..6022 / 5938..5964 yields 1.0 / 0.019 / 0.020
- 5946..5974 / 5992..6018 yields 1.0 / 0.024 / 0.025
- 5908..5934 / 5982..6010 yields 2.0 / 0.014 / 0.028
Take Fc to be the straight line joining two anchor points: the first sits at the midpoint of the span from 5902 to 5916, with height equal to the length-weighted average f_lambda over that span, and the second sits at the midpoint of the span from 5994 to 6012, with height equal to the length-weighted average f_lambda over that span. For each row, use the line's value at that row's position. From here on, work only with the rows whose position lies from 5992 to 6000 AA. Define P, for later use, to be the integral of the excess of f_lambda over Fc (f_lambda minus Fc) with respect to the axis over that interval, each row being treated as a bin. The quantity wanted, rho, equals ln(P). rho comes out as -1.4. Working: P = 0.25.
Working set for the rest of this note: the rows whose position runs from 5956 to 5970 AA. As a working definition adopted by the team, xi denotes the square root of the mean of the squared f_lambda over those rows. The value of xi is 1.10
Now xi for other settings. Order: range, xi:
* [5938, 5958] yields 1.11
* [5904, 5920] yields 1.11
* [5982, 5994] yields 1.13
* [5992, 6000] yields 1.13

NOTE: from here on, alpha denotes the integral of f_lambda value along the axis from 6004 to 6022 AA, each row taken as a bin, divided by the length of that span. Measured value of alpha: 1.09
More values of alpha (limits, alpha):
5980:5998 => 1.13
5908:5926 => 1.11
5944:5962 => 1.11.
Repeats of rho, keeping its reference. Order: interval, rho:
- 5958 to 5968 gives -4.0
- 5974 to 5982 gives -3.3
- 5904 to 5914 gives -2.2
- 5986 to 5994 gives -1.4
